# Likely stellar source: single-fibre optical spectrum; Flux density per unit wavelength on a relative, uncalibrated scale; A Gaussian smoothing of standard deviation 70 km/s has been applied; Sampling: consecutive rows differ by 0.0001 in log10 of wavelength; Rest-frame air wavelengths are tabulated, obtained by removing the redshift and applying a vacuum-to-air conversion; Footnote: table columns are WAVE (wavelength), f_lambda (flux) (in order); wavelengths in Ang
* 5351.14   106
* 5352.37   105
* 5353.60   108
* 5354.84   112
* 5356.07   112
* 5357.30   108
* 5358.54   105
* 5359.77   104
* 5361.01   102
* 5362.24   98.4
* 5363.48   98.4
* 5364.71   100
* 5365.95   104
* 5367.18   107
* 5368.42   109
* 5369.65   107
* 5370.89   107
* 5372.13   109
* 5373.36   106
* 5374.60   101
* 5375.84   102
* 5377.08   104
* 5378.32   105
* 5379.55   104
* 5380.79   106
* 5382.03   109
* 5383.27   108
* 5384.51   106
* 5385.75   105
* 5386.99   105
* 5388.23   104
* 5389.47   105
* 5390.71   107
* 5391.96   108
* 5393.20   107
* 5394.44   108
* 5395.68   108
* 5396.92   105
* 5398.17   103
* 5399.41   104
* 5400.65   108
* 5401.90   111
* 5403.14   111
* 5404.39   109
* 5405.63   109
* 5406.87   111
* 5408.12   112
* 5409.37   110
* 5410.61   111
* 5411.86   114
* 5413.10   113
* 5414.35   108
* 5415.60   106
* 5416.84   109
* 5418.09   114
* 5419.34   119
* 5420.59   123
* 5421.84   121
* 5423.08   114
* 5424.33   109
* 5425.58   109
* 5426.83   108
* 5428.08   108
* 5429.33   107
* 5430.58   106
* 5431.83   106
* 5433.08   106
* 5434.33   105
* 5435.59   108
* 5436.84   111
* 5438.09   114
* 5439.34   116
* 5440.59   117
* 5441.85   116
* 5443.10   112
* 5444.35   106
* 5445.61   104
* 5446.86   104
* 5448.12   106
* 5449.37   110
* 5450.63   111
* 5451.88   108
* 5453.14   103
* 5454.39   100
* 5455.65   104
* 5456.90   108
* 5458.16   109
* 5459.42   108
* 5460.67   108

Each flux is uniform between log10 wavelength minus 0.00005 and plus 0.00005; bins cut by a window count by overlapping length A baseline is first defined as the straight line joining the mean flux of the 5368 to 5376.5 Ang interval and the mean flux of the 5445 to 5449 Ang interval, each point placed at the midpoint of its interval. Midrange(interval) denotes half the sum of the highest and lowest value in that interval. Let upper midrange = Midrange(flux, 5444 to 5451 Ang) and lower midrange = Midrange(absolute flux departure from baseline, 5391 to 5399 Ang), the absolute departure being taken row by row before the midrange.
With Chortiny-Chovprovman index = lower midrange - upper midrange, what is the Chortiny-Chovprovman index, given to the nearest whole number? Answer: -106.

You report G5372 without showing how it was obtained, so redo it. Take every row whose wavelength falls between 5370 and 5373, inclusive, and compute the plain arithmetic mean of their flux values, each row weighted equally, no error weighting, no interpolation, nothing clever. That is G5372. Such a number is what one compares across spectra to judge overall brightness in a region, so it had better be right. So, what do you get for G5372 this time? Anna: 108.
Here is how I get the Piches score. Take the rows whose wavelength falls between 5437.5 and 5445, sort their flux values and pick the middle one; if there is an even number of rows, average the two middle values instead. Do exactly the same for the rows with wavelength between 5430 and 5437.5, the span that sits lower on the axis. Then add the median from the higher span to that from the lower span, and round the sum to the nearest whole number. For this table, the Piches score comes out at 221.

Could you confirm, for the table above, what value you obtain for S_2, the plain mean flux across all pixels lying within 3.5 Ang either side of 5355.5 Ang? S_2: 108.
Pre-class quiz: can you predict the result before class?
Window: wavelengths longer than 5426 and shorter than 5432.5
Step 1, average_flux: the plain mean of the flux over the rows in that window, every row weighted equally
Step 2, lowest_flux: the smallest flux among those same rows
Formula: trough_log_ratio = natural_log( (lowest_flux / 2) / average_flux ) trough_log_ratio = -0.703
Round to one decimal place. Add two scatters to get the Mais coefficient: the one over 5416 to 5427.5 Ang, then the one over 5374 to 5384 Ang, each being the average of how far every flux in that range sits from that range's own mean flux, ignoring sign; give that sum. 6.8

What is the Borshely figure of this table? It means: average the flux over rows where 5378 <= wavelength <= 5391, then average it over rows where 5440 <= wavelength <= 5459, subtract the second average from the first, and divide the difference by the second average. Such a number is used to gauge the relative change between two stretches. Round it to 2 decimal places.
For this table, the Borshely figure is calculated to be -0.02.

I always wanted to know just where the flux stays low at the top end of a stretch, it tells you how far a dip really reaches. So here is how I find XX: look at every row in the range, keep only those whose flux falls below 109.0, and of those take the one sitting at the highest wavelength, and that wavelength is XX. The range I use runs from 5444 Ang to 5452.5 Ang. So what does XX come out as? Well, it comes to 5451.88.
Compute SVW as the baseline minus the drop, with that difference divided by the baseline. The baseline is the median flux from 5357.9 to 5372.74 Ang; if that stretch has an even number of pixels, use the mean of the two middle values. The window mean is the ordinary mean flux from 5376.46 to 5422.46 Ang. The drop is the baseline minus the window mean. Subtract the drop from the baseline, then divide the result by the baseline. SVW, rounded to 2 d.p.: 1.04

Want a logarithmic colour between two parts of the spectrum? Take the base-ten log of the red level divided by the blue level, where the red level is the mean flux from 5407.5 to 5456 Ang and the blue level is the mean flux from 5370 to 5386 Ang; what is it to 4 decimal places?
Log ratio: 0.0178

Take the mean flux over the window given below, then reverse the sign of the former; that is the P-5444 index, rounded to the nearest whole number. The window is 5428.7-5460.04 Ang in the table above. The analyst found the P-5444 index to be -108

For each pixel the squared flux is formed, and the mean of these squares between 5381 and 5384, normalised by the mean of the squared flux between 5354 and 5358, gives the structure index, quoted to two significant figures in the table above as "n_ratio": 0.96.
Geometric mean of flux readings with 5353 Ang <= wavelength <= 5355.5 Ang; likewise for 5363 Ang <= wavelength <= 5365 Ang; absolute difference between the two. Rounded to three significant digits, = 10.8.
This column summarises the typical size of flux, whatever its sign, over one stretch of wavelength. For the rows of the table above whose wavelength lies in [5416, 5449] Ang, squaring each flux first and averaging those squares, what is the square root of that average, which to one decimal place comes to 110.8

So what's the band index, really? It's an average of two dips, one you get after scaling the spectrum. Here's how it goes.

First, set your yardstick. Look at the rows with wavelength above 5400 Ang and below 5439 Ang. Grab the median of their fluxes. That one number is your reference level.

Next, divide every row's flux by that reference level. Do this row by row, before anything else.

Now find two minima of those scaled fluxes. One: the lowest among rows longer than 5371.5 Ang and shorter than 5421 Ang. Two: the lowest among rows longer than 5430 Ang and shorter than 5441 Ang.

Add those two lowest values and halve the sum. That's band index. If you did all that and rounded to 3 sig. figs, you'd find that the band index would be 0.945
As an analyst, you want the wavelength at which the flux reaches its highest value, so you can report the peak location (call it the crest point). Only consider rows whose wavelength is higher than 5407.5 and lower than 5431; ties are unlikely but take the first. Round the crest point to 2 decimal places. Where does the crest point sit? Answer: 5420.59 Ang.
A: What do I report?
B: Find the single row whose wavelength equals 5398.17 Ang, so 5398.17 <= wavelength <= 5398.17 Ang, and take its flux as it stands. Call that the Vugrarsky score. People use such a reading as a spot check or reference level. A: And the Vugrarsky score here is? 103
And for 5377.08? 104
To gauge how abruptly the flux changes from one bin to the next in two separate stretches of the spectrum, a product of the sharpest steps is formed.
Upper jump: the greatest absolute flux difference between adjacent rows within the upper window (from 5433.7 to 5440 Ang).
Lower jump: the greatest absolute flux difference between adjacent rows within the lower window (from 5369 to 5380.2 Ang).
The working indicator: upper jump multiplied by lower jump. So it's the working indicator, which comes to 15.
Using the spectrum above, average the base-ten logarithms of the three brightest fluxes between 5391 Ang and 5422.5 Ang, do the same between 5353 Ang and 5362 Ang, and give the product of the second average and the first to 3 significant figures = 4.26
